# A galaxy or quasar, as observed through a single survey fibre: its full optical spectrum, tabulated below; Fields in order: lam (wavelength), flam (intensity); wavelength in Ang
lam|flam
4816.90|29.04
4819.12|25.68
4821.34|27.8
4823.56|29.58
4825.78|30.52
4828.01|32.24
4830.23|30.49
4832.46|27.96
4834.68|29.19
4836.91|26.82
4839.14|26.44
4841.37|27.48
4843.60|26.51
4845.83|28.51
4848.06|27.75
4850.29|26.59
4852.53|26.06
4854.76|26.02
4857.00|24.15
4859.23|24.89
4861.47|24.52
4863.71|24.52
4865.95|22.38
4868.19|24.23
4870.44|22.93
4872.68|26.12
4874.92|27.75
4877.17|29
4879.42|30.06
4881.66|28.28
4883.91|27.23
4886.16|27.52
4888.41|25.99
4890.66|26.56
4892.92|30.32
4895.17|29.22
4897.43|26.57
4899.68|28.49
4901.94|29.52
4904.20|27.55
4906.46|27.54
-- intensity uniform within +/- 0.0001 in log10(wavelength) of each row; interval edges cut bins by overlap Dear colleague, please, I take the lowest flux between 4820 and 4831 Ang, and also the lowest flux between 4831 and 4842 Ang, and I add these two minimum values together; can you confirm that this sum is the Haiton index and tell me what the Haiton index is 54.2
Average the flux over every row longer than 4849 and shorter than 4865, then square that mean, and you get 638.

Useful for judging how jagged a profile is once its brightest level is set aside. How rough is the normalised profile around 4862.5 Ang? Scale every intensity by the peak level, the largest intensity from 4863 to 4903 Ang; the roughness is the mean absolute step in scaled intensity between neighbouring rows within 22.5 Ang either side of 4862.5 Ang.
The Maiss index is 0.041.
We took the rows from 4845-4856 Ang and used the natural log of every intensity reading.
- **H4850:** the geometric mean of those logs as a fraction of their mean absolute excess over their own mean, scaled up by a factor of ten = 978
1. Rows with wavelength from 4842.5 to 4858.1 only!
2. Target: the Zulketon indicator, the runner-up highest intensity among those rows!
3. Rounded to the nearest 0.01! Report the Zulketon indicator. 27.75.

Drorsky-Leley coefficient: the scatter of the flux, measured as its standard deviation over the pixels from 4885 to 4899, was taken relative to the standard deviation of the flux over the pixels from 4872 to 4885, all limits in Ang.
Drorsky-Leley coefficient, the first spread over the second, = 1.25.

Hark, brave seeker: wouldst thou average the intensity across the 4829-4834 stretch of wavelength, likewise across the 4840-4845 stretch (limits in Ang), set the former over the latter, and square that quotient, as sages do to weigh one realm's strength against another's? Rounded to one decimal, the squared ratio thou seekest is 1.2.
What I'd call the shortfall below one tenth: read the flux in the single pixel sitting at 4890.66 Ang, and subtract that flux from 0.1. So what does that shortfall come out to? -26.5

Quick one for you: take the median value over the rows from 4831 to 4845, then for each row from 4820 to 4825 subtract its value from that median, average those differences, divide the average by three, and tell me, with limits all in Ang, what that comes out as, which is -0.51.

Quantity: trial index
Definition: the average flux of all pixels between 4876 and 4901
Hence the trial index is 28.1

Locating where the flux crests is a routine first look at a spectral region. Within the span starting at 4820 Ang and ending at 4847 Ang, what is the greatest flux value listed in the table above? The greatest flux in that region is 32.24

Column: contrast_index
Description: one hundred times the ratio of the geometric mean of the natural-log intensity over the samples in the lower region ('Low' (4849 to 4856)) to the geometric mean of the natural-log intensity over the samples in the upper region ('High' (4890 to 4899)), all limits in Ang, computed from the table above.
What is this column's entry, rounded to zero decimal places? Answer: 98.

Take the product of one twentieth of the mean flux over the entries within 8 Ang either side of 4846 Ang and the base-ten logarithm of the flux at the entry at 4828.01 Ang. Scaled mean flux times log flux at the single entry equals 2.04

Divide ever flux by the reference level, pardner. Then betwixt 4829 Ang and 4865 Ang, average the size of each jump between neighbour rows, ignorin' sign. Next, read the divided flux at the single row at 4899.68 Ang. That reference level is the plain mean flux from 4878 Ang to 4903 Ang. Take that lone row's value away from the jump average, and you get -0.974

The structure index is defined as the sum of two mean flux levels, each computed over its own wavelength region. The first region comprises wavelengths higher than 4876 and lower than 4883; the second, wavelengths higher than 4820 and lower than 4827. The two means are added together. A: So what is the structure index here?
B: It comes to 58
